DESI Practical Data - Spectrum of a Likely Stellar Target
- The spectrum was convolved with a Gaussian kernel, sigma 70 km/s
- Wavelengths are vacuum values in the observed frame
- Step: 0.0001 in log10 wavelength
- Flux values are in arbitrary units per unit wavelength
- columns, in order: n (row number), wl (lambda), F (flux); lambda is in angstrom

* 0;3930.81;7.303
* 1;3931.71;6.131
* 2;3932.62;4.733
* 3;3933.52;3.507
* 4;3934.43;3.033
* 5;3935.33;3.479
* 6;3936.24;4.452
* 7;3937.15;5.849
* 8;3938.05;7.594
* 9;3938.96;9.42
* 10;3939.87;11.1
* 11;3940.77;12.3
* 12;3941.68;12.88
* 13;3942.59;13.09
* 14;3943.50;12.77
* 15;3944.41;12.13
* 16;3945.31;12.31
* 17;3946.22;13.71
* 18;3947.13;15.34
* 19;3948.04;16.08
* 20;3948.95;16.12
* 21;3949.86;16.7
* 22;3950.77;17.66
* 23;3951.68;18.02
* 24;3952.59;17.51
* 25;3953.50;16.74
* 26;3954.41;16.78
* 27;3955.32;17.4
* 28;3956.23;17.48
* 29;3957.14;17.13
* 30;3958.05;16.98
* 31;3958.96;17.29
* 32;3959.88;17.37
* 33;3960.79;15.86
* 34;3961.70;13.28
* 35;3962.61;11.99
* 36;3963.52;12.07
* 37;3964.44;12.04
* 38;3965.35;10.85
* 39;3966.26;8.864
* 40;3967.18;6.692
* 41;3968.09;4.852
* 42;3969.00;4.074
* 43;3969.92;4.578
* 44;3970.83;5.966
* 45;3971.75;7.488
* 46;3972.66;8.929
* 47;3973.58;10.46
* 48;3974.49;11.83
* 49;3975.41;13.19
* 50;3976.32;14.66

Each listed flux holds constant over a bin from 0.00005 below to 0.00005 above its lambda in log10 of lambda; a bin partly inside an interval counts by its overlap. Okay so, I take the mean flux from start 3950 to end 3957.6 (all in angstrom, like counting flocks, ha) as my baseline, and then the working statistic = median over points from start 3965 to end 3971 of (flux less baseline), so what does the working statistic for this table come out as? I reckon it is -11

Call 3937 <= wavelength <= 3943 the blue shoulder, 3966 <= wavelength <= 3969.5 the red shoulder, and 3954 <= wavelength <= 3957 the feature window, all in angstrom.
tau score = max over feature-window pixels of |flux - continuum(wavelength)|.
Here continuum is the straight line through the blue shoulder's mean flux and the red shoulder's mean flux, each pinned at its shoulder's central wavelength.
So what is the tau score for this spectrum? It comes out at 10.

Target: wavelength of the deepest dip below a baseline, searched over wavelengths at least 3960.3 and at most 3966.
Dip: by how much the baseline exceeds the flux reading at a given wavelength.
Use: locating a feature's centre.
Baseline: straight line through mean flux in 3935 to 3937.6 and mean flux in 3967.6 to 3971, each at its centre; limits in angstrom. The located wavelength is 3965.35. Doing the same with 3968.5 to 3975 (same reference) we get 3969.00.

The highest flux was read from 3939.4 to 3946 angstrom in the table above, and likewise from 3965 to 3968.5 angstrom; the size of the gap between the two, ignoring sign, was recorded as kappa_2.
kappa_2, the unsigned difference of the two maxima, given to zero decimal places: 2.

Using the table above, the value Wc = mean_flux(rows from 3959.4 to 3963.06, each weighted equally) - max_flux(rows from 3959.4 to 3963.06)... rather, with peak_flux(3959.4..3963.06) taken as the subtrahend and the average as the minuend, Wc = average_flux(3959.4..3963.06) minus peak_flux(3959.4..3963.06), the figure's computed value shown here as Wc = -2.7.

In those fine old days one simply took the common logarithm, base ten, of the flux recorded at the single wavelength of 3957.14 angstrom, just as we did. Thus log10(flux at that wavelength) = 1.23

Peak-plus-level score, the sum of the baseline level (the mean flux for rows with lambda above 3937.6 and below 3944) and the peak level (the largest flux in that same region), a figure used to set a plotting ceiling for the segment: 24.4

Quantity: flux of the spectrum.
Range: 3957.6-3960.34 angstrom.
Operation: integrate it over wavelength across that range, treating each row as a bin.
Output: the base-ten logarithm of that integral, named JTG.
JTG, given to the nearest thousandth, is 1.673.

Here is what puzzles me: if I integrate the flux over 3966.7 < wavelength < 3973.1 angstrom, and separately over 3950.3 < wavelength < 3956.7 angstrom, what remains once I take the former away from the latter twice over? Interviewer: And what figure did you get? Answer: 33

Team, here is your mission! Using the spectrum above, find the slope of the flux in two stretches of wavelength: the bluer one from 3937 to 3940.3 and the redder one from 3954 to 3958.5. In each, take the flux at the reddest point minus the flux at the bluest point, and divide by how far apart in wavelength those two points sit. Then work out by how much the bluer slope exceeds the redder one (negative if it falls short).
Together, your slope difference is 1.9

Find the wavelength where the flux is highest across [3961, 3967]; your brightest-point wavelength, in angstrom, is 3961.70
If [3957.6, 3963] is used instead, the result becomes 3959.88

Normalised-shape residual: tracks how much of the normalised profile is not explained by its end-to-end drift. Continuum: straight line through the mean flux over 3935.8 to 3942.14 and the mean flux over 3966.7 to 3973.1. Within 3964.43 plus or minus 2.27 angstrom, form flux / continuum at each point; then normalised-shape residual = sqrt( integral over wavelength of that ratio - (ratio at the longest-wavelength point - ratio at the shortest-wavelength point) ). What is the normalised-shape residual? 2.84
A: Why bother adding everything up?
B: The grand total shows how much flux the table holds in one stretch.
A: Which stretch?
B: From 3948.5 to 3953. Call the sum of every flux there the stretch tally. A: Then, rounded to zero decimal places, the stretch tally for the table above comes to 86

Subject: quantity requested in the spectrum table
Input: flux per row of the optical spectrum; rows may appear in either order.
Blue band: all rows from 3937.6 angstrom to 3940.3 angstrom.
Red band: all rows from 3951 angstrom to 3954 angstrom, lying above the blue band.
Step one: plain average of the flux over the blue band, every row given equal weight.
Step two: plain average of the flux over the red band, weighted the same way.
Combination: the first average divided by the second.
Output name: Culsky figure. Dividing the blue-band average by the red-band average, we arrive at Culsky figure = 0.5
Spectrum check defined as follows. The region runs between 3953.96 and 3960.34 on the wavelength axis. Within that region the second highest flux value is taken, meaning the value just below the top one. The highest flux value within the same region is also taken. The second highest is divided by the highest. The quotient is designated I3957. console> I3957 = 0.995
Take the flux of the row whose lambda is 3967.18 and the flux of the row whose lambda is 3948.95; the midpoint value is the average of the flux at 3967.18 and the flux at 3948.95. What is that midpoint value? 11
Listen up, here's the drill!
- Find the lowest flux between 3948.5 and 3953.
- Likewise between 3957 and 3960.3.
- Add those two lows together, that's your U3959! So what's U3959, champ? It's 33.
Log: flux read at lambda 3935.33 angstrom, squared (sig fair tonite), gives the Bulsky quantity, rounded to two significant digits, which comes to 12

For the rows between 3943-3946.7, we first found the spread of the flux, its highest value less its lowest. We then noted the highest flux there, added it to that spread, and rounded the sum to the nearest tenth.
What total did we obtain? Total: 15.3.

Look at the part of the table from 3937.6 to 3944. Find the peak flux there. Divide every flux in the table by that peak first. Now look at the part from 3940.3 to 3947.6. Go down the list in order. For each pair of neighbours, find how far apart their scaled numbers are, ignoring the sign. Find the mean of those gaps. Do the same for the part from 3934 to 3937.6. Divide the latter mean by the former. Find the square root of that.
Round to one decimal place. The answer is 1.2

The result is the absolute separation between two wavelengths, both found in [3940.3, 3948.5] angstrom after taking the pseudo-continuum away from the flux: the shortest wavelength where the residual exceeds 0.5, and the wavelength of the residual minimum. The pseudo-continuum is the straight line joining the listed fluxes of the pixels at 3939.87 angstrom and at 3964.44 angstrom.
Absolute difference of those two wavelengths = 3.6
